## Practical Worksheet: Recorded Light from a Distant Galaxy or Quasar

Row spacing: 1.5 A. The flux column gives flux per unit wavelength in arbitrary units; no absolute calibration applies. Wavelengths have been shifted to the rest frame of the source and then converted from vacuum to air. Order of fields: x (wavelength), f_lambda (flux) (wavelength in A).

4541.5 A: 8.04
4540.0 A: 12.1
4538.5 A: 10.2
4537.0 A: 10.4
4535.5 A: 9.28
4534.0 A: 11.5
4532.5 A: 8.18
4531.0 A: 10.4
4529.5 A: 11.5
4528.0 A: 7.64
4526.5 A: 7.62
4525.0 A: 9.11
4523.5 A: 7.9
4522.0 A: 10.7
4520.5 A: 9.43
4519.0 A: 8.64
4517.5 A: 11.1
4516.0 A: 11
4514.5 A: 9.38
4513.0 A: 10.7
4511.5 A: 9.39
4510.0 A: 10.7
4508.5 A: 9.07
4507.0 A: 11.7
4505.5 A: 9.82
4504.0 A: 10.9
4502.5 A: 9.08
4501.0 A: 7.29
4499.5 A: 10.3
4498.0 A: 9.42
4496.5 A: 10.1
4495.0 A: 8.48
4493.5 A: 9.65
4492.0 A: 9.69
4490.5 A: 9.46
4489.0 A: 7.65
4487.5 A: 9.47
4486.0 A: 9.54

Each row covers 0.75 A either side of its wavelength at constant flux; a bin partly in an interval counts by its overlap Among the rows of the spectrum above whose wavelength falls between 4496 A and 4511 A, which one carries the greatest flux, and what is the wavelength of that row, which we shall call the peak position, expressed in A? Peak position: 4507.0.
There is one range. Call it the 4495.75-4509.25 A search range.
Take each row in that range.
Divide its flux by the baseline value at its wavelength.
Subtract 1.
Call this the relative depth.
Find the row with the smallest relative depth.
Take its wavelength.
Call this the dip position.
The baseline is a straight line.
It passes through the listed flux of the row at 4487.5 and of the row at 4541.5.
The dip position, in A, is 4501.0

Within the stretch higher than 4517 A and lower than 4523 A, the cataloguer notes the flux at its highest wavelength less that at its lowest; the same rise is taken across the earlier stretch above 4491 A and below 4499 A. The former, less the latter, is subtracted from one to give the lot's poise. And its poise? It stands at 1.1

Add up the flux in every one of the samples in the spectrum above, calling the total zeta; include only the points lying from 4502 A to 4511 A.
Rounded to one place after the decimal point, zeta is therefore 61.3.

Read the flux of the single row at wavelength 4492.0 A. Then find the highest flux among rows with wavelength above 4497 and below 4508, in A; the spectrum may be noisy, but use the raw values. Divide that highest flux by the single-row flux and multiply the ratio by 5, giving 6.0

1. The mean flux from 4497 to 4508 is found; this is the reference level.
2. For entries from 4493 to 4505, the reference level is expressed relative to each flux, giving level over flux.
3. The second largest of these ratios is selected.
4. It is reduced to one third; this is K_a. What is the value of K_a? 0.38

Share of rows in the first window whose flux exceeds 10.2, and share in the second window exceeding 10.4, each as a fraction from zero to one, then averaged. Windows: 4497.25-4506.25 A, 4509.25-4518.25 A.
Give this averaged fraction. 0.50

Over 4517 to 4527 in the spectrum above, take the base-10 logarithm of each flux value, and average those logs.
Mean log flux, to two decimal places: 0.96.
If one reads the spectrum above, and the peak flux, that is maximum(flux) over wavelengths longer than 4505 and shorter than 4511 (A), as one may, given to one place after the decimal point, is 11.7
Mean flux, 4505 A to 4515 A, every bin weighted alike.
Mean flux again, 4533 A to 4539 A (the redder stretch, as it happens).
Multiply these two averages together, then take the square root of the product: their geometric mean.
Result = 10.2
